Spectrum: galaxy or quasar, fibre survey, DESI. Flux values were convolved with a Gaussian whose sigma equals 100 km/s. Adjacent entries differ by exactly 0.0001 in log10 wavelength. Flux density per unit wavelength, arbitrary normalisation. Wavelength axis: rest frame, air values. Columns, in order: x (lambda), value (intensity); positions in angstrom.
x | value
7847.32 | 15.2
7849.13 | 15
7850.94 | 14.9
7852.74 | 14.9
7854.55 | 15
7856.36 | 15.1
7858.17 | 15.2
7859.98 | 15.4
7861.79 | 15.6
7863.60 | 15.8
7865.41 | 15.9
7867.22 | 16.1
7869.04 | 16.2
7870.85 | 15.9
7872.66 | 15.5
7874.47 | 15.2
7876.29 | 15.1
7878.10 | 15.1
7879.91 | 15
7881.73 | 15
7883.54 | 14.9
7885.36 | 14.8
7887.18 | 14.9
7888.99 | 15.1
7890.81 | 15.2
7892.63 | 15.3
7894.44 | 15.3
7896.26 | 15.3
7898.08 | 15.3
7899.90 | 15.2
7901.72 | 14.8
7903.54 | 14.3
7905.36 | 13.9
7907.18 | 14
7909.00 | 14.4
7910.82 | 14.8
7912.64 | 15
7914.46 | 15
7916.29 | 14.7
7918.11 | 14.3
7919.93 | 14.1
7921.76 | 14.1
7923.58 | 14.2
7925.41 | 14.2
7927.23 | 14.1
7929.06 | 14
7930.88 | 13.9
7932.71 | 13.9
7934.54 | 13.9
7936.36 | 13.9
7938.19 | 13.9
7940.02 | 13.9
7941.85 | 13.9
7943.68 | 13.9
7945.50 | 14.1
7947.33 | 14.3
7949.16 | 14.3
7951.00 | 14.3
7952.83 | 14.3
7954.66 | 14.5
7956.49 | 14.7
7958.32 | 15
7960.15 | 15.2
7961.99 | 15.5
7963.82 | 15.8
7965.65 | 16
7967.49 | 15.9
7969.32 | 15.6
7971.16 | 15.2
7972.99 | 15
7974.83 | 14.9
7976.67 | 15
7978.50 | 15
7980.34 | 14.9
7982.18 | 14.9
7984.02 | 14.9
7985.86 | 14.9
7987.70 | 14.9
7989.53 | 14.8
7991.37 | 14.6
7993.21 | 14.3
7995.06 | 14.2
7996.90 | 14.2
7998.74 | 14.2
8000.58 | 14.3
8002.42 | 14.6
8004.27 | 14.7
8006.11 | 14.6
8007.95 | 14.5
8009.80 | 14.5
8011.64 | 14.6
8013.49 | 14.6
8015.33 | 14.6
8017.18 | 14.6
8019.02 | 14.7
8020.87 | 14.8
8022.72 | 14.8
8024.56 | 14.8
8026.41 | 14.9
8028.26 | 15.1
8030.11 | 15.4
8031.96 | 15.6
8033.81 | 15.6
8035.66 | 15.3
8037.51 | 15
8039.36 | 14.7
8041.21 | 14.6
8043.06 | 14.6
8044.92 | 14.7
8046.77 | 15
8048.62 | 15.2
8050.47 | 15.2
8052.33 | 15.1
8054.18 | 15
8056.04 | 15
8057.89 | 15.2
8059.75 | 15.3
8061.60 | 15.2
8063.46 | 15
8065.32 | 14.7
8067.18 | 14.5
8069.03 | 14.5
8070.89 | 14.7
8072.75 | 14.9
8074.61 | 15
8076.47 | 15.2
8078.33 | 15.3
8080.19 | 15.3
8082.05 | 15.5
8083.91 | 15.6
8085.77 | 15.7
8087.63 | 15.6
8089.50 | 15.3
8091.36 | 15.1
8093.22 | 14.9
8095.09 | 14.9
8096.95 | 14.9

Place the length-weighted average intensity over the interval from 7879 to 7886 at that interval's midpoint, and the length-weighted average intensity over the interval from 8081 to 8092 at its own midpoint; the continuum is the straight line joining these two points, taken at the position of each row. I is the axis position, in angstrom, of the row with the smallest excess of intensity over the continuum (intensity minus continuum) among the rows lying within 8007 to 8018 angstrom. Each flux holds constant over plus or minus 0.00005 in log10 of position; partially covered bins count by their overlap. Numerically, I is 8009.80 angstrom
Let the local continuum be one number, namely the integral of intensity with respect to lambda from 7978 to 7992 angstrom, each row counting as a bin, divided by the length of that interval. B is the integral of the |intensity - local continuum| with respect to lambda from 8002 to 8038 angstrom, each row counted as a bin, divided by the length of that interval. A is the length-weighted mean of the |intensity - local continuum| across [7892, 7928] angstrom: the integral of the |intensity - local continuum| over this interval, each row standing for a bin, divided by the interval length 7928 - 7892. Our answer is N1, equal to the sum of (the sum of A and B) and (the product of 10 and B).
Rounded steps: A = 0.48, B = 0.29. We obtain 3.6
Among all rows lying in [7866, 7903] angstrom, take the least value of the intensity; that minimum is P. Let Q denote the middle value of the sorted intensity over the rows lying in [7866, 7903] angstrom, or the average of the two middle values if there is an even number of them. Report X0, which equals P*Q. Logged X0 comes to 225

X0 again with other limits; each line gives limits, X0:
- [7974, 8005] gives 210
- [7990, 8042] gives 207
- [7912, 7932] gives 197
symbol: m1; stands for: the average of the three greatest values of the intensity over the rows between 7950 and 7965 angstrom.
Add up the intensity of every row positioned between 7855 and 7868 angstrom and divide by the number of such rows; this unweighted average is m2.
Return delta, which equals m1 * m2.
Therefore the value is 241.6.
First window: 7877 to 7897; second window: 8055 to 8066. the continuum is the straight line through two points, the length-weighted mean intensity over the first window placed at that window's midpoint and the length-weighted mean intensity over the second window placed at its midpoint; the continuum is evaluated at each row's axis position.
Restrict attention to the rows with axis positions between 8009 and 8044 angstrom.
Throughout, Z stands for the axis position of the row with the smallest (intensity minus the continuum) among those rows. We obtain 8009.80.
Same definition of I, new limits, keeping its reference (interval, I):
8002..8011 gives 8009.80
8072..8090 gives 8072.75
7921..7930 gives 7929.06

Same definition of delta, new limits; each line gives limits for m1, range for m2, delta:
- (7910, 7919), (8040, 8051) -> 222.3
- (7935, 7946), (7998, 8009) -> 202.3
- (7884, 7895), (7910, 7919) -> 225.3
